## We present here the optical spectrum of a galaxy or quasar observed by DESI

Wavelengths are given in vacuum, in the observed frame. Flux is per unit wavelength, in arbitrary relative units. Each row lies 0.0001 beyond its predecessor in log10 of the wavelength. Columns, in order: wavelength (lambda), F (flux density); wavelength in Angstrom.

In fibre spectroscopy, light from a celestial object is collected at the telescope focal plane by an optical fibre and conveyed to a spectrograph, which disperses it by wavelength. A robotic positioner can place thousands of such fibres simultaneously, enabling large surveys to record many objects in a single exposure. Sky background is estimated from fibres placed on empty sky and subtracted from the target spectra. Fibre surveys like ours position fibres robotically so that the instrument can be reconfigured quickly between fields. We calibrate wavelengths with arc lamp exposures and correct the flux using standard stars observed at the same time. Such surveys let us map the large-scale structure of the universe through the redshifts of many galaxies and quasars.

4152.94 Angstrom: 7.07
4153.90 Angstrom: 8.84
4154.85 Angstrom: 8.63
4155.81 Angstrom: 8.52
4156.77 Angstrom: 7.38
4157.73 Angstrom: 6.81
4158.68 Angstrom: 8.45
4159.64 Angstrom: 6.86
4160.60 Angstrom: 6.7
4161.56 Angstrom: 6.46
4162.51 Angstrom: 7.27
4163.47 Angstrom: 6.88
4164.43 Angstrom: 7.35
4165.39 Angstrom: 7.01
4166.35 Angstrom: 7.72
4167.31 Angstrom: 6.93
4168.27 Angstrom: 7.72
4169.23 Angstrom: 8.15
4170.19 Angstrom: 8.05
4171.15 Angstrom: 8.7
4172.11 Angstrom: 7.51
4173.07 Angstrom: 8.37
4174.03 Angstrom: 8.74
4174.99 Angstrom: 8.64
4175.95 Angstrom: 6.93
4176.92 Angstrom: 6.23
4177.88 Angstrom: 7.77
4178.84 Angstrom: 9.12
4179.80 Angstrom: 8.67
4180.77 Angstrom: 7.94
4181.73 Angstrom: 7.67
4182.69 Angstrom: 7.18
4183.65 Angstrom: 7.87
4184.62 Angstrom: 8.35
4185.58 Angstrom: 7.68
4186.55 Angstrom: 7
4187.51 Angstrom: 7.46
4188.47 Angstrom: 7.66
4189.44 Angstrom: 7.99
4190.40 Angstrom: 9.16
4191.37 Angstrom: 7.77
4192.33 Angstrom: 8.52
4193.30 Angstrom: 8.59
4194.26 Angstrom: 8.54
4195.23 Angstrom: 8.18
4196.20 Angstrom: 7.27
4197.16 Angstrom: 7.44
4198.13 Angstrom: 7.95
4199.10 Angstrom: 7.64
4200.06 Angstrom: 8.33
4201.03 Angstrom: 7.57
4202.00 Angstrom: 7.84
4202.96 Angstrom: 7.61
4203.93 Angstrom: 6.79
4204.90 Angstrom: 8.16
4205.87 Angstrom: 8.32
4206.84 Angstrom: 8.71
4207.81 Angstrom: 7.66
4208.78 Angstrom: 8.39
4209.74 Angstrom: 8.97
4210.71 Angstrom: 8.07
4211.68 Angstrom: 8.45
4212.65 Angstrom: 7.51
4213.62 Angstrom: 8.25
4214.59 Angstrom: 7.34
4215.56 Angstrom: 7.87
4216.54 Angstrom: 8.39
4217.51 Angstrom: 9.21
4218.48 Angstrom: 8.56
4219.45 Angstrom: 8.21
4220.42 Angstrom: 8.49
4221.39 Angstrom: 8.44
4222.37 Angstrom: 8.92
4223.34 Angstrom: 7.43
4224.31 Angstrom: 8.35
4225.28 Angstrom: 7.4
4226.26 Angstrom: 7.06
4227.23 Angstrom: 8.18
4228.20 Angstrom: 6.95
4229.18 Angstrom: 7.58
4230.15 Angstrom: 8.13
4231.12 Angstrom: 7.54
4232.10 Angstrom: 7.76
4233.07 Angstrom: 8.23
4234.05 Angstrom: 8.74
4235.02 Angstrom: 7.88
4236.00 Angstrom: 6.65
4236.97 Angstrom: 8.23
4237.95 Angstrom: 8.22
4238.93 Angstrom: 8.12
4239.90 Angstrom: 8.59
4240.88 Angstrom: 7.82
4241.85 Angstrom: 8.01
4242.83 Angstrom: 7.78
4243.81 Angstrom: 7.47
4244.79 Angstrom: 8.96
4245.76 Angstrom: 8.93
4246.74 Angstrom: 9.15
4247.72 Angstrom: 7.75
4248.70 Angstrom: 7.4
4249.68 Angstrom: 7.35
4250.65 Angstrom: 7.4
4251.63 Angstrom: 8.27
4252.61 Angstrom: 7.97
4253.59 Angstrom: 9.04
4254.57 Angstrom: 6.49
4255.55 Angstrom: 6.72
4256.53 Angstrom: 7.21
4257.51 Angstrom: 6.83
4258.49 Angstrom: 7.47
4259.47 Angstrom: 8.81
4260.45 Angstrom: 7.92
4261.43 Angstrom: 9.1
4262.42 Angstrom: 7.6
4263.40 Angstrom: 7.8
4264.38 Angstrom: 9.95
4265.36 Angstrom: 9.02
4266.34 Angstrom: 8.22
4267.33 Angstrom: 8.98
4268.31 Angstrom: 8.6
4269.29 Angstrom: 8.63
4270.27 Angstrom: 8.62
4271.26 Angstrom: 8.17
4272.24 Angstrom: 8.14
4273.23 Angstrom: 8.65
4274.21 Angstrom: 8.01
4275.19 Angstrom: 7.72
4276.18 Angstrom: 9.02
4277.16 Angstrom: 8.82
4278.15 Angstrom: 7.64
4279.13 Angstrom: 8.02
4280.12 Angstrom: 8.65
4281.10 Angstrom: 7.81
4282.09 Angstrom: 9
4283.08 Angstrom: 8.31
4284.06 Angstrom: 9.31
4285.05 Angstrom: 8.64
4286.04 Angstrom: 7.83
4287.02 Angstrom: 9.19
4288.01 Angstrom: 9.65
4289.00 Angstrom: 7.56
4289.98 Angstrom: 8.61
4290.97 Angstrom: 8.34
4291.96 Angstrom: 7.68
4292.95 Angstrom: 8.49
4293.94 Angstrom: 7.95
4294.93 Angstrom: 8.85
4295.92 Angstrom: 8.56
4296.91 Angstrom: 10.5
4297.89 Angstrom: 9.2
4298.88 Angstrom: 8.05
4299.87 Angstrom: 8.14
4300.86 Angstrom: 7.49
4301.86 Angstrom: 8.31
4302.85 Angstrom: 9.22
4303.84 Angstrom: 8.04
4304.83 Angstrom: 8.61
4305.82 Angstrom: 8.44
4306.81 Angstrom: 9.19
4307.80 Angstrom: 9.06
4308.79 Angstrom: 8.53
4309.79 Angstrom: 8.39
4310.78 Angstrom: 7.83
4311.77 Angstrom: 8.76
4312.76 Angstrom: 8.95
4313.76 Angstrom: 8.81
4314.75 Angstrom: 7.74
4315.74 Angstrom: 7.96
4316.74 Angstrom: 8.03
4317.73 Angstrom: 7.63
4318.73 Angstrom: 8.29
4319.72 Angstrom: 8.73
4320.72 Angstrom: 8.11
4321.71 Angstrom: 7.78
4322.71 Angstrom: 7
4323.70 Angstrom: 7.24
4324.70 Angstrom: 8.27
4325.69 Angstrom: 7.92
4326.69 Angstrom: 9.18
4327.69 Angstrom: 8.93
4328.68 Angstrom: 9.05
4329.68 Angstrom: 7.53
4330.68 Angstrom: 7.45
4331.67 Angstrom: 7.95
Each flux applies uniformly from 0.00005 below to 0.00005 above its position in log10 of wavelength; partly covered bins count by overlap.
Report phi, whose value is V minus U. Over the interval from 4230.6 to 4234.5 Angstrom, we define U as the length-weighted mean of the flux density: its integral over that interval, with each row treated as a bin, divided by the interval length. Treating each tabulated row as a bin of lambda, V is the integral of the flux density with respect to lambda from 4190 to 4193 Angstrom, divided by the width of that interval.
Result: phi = 0.40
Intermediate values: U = 8.1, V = 8.46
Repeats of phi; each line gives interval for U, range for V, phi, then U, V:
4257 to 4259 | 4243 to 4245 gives 0.85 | 7.2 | 8.02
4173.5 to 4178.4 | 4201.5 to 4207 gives 0.17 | 7.7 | 7.85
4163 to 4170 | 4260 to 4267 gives 1.10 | 7.4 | 8.52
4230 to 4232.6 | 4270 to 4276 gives 0.46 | 7.8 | 8.24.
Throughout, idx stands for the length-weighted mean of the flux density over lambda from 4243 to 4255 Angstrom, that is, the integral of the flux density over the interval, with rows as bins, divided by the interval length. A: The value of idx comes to 8.0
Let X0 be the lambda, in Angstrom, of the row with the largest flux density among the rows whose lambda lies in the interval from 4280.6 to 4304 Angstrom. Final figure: 4296.91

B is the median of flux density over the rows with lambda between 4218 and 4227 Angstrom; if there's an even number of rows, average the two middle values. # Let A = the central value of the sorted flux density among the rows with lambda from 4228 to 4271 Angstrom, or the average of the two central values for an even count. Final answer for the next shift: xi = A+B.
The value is 16.3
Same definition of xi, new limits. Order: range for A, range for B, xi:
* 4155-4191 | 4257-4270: 16.3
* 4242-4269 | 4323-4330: 16.2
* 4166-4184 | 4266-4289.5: 16.5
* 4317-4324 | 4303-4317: 16.3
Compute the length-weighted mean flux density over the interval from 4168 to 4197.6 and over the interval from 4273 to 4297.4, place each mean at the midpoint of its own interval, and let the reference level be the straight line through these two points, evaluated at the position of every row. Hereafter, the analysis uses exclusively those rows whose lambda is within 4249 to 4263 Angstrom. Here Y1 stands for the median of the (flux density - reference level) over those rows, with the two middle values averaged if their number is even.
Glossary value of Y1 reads -0.85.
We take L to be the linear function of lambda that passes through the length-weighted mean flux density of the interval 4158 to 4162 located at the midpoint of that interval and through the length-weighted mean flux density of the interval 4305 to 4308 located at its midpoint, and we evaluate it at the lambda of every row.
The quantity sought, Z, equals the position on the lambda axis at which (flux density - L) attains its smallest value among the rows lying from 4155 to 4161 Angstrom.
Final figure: 4160.60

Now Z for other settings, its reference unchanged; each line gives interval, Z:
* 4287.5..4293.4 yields 4289.00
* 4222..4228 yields 4226.26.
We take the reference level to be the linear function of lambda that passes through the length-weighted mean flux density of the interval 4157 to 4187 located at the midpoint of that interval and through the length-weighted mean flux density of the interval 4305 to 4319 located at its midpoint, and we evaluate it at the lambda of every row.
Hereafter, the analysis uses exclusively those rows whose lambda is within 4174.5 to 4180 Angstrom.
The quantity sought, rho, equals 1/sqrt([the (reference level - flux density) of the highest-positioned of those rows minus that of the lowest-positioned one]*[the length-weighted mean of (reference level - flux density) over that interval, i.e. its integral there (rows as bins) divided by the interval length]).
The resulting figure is 39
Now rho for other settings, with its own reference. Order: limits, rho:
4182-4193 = 2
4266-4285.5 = 4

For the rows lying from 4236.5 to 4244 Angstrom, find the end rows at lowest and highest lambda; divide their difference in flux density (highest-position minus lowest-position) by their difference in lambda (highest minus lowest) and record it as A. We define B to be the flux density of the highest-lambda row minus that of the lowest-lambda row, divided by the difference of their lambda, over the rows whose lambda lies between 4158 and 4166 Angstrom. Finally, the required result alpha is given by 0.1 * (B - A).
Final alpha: -0.010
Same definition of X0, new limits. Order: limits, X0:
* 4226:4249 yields 4246.74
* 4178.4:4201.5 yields 4190.40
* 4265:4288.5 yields 4288.01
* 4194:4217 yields 4209.74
